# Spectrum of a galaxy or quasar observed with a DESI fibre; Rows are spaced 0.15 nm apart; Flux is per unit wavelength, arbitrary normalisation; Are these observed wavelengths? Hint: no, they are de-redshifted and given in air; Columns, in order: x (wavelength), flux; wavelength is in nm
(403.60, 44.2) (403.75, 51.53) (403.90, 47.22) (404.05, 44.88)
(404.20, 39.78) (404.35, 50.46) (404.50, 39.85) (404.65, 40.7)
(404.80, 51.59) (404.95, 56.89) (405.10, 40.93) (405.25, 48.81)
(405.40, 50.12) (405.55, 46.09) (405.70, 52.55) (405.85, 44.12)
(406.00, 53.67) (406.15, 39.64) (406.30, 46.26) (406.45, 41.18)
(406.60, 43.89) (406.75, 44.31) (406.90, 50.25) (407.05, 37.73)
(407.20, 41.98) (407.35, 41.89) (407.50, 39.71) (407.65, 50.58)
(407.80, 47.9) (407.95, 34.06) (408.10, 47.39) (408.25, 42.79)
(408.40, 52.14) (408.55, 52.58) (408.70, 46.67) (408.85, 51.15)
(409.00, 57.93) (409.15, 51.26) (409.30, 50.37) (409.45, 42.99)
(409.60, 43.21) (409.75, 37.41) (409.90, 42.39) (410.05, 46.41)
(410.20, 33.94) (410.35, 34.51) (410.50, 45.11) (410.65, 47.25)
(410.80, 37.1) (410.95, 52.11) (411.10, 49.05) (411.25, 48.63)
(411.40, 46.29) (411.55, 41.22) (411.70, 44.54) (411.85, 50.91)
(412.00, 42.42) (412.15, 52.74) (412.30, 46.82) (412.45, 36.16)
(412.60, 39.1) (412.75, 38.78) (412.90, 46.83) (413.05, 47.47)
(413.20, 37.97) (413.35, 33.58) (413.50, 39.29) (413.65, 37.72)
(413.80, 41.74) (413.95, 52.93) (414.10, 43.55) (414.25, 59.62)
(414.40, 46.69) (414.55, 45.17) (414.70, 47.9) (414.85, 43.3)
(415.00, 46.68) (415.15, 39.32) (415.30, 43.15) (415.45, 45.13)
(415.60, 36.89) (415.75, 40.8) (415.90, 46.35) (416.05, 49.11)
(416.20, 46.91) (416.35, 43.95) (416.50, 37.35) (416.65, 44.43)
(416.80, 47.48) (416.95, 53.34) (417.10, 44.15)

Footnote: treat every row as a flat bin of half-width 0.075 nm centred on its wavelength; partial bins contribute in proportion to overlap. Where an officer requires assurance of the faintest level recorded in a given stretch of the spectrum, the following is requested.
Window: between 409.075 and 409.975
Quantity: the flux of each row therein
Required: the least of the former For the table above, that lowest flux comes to 37.41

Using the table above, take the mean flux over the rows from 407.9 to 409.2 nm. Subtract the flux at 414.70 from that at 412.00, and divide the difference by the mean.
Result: -0.1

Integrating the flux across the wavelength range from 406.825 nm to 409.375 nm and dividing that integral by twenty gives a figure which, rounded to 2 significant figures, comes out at 6.0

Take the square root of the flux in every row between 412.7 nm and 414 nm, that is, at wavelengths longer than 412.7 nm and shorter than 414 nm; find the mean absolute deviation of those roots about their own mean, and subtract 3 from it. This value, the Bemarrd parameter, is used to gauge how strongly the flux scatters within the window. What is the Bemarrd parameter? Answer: -2.63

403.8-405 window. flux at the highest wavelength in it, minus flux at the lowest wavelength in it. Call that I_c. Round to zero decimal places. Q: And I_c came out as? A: 10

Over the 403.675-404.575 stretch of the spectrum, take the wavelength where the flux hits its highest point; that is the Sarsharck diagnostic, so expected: 403.75 nm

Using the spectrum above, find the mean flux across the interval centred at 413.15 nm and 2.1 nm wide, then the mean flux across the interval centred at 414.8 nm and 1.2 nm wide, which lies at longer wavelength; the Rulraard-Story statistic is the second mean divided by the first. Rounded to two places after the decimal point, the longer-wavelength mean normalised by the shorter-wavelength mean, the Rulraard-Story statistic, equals 1.09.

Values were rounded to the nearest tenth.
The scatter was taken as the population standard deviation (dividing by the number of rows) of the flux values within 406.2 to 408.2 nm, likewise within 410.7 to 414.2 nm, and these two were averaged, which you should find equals 5.2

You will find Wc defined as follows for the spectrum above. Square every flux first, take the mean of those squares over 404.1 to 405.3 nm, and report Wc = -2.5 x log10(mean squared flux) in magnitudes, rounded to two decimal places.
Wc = -8.34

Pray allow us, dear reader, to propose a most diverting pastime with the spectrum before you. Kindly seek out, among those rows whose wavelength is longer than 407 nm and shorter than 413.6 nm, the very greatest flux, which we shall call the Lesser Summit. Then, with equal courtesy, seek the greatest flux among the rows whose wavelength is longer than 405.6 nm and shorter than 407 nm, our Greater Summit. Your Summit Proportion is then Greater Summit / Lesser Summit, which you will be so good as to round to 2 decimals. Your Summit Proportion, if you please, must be 0.93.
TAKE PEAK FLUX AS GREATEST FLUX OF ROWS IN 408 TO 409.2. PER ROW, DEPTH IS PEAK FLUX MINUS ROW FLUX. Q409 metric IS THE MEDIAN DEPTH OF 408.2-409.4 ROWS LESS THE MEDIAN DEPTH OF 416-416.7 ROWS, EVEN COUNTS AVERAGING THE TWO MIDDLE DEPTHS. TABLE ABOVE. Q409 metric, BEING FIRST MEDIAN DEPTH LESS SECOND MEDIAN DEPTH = -6.8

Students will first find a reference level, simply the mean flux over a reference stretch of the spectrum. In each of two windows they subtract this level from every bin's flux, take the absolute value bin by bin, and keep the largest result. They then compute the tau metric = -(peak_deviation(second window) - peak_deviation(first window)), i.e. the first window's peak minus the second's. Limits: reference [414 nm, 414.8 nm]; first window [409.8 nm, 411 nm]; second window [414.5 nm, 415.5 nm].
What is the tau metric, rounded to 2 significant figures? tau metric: 5.4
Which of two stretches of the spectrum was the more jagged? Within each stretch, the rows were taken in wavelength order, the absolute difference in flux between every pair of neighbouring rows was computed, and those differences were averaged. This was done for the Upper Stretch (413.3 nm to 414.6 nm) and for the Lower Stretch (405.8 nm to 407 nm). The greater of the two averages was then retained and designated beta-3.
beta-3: 7.8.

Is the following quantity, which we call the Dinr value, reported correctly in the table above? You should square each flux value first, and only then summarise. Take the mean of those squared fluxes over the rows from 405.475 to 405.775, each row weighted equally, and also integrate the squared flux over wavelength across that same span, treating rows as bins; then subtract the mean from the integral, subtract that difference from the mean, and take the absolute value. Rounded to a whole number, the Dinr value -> 4153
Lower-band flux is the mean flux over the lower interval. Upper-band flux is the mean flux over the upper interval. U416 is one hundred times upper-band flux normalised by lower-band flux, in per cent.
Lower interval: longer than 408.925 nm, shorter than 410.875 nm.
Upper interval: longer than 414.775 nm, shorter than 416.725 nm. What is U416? 99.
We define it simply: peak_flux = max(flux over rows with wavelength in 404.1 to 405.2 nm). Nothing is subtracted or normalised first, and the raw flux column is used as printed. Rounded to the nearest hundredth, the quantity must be 56.89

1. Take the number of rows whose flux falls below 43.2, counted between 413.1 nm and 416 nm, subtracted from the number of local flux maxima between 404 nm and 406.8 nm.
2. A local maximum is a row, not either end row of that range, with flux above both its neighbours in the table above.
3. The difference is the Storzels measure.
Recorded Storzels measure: -3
